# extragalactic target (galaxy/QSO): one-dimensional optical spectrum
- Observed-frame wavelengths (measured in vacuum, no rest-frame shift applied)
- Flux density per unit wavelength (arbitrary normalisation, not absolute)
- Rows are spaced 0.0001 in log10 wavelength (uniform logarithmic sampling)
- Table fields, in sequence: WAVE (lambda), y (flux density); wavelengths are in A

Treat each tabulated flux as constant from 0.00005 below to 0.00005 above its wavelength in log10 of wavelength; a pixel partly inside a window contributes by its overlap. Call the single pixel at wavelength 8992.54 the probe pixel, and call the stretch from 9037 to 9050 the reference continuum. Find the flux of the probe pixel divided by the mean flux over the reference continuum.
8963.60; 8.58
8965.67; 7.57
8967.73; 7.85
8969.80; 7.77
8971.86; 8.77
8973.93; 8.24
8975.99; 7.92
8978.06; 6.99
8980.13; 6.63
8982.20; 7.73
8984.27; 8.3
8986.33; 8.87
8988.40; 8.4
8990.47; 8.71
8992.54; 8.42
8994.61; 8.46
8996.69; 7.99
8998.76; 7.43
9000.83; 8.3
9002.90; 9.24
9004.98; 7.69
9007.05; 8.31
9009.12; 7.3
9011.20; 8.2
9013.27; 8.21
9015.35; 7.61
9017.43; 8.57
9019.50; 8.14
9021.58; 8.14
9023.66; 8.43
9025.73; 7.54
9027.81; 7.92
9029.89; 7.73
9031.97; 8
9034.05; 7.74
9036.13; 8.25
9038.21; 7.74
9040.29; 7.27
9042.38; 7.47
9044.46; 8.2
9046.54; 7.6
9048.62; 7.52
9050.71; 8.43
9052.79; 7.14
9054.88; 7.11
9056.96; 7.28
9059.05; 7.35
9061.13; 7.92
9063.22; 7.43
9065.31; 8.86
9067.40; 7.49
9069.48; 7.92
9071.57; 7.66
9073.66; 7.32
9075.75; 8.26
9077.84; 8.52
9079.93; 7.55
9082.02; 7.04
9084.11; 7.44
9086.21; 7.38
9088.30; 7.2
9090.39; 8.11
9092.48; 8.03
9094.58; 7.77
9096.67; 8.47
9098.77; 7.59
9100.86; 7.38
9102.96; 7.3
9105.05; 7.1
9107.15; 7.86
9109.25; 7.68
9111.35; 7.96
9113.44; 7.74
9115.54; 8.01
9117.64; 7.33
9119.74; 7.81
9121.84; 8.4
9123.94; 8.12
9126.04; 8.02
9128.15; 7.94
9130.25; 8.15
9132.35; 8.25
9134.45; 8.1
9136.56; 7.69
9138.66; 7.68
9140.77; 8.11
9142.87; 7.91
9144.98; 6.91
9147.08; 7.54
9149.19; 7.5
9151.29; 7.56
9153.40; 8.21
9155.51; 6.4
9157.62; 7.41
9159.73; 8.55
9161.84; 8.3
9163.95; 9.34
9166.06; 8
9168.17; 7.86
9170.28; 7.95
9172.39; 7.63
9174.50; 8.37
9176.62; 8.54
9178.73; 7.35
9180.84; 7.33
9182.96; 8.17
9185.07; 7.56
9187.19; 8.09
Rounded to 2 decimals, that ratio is 1.10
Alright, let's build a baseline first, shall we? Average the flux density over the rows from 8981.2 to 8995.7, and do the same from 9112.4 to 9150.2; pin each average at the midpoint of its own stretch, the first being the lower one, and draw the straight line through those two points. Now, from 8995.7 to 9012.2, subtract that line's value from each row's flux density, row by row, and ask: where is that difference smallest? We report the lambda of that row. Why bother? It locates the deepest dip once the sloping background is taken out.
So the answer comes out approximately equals 9009.12 A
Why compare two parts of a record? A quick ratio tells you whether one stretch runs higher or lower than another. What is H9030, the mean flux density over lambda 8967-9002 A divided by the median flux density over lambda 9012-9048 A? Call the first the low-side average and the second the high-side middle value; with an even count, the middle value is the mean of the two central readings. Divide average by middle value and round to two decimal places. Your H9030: 1.02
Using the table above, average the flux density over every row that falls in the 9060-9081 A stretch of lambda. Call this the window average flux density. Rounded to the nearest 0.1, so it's 7.9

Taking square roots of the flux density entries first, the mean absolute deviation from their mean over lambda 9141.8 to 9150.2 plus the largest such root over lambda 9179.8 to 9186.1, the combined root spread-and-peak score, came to 2.91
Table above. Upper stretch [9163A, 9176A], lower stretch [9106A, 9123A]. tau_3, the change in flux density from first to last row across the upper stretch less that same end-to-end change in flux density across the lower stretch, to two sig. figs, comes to -1.5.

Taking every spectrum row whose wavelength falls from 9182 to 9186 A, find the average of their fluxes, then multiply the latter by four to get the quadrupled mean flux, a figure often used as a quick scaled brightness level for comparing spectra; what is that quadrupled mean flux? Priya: 31.5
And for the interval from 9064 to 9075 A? 31.4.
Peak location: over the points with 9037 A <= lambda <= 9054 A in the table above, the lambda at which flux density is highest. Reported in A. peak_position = 9050.71 A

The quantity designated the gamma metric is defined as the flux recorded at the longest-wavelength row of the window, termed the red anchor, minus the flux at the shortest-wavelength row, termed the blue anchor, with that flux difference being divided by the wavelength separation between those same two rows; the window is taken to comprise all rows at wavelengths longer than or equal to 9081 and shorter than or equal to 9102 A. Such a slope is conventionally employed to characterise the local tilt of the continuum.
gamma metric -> 0.018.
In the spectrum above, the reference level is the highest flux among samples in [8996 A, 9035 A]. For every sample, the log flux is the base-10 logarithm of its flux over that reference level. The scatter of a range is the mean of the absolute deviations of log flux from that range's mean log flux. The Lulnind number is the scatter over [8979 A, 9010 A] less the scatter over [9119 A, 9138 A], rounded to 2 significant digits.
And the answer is 0.020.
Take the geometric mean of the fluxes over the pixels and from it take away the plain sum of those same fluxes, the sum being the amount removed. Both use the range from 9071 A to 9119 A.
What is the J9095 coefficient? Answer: -169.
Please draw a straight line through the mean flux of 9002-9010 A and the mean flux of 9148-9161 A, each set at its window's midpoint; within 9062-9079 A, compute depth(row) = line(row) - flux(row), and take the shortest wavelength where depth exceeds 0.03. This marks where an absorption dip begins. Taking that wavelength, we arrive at 9063.22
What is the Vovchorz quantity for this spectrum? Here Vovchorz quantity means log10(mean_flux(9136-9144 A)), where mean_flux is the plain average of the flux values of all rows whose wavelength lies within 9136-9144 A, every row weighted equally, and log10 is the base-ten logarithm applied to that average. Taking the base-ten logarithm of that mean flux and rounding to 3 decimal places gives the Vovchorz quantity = 0.895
